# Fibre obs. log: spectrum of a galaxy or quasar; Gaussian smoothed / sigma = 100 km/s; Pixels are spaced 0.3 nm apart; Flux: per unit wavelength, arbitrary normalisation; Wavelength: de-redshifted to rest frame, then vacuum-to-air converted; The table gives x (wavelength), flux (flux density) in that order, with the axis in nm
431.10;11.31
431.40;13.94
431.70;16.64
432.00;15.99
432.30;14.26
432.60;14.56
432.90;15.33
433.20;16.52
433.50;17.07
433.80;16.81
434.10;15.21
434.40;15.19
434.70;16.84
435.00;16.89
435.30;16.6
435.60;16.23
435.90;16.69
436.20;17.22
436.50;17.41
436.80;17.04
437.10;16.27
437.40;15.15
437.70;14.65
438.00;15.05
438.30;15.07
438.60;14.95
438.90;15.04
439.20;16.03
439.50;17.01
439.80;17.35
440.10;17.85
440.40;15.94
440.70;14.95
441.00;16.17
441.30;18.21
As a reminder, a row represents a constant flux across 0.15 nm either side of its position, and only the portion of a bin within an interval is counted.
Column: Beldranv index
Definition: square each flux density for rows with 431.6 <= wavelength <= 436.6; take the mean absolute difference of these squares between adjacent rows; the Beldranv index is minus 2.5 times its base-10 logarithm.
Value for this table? -3.31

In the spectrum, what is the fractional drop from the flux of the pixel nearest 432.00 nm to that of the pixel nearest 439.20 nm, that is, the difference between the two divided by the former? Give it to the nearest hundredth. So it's 0.00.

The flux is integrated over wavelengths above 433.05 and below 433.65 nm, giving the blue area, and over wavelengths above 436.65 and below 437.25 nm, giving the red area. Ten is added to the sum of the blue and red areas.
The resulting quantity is 30.1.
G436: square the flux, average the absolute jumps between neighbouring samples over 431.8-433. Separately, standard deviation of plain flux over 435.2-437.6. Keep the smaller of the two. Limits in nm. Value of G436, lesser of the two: 0.7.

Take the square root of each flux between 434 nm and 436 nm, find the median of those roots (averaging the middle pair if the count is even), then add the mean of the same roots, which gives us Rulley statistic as 8.10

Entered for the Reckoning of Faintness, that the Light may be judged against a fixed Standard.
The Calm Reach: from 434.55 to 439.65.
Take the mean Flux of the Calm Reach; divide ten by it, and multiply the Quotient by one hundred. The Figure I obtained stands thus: 62.0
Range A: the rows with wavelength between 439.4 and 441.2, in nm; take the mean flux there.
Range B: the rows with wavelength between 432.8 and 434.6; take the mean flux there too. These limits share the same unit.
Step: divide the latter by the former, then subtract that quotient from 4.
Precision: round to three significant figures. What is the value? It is 3.03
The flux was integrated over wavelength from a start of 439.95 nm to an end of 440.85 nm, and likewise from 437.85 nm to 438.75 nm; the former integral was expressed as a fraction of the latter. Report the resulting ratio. 1.08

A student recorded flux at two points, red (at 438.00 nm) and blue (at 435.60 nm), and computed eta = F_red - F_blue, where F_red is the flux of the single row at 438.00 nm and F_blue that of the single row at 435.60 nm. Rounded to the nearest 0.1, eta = -1.2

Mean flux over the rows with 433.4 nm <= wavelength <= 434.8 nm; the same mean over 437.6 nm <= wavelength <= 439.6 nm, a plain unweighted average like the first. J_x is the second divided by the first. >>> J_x 0.95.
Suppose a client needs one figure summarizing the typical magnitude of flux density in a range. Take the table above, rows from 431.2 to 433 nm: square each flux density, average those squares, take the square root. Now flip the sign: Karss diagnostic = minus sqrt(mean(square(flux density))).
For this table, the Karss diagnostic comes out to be -15.2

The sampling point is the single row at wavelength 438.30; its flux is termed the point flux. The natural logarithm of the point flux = 2.71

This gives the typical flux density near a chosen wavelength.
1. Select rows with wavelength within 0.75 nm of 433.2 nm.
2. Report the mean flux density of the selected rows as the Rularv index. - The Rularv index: 16.1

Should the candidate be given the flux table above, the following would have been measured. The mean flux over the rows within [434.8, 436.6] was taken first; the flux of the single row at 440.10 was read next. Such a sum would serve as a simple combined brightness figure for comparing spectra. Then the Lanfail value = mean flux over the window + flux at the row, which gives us 34.7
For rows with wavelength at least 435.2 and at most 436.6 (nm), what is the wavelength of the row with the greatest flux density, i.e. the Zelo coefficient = 436.50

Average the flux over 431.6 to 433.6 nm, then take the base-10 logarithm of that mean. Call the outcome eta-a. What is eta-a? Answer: 1.20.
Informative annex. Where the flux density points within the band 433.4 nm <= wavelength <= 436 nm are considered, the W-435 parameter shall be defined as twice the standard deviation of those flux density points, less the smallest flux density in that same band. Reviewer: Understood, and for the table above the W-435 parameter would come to -13.8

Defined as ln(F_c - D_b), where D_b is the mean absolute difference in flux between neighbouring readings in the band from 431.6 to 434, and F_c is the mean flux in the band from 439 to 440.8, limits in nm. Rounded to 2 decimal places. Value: 2.76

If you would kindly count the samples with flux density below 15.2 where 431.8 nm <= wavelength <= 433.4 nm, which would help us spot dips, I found 2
